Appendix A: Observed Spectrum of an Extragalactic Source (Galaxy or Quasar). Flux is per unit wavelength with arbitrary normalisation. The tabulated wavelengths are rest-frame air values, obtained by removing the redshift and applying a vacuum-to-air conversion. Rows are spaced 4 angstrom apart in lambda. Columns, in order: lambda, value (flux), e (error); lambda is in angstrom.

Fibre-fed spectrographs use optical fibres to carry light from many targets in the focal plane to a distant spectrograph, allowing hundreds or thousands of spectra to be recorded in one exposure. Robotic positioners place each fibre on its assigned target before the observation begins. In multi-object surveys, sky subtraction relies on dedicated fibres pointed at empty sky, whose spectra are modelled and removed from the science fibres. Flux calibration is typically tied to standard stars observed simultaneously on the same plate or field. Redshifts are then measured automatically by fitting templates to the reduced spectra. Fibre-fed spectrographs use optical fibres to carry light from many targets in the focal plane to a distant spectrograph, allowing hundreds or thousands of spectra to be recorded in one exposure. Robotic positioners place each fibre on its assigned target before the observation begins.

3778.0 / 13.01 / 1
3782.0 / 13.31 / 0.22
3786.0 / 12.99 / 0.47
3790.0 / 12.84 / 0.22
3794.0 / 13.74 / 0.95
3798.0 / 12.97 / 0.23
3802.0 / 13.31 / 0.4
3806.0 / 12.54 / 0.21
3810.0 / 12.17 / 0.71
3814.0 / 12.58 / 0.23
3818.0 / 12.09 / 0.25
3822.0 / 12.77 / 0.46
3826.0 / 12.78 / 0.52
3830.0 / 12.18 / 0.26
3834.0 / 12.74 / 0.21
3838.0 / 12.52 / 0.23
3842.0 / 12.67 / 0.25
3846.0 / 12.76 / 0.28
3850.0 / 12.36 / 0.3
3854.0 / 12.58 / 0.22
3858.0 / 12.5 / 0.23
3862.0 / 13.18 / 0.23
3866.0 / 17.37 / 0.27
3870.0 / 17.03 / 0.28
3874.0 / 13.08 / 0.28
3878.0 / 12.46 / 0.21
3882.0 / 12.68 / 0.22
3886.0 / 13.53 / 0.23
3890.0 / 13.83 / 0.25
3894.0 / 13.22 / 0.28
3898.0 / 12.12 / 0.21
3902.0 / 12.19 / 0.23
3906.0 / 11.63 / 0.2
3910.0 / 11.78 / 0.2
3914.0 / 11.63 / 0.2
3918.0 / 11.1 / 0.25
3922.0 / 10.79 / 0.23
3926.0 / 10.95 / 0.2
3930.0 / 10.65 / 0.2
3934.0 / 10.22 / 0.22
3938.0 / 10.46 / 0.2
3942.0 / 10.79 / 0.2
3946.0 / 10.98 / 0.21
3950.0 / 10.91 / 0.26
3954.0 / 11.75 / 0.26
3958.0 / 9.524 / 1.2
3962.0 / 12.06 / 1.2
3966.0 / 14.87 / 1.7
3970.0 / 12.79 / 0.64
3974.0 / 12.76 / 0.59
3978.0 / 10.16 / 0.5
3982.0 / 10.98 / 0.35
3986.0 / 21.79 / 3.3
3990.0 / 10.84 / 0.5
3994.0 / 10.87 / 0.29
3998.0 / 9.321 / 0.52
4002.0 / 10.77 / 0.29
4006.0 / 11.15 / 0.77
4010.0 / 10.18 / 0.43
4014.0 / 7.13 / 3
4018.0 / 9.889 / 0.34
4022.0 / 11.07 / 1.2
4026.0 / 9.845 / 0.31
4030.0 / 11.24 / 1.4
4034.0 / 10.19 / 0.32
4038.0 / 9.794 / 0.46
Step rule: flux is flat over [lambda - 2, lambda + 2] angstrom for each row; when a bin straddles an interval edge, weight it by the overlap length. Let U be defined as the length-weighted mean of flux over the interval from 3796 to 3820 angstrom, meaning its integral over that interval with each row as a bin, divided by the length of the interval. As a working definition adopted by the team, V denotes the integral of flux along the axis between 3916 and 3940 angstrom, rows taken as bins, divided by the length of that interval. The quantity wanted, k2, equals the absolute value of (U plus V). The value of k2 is 23.3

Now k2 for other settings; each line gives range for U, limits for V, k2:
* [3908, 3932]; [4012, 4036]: 21.0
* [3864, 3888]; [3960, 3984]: 26.6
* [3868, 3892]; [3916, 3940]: 24.5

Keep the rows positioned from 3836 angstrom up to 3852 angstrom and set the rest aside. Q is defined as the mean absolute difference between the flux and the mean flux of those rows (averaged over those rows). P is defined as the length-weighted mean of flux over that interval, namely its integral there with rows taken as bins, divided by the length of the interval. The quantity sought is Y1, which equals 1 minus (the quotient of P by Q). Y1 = -90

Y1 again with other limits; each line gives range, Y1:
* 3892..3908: -25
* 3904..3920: -52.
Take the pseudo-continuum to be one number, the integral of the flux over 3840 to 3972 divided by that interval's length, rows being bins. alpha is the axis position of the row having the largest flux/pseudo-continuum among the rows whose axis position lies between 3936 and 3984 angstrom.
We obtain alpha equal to 3966.0 angstrom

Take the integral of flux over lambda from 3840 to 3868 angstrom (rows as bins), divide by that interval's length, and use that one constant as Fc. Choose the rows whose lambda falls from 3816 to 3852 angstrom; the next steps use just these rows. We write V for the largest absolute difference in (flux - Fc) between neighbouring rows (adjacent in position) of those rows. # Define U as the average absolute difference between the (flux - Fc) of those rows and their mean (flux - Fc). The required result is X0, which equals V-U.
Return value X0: 0.5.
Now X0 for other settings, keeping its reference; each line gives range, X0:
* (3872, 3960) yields 1.3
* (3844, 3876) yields 2.5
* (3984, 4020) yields 8.6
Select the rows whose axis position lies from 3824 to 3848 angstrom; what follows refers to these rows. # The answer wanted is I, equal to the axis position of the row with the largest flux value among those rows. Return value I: 3826.0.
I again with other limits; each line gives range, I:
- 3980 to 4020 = 3986.0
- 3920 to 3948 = 3946.0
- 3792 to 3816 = 3794.0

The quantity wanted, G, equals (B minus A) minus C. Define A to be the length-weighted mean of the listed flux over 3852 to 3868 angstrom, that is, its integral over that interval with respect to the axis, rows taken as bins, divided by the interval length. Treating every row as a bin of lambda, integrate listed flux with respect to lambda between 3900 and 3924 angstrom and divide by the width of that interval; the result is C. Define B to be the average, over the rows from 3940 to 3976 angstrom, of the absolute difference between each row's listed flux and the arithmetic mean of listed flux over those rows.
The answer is -24.3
